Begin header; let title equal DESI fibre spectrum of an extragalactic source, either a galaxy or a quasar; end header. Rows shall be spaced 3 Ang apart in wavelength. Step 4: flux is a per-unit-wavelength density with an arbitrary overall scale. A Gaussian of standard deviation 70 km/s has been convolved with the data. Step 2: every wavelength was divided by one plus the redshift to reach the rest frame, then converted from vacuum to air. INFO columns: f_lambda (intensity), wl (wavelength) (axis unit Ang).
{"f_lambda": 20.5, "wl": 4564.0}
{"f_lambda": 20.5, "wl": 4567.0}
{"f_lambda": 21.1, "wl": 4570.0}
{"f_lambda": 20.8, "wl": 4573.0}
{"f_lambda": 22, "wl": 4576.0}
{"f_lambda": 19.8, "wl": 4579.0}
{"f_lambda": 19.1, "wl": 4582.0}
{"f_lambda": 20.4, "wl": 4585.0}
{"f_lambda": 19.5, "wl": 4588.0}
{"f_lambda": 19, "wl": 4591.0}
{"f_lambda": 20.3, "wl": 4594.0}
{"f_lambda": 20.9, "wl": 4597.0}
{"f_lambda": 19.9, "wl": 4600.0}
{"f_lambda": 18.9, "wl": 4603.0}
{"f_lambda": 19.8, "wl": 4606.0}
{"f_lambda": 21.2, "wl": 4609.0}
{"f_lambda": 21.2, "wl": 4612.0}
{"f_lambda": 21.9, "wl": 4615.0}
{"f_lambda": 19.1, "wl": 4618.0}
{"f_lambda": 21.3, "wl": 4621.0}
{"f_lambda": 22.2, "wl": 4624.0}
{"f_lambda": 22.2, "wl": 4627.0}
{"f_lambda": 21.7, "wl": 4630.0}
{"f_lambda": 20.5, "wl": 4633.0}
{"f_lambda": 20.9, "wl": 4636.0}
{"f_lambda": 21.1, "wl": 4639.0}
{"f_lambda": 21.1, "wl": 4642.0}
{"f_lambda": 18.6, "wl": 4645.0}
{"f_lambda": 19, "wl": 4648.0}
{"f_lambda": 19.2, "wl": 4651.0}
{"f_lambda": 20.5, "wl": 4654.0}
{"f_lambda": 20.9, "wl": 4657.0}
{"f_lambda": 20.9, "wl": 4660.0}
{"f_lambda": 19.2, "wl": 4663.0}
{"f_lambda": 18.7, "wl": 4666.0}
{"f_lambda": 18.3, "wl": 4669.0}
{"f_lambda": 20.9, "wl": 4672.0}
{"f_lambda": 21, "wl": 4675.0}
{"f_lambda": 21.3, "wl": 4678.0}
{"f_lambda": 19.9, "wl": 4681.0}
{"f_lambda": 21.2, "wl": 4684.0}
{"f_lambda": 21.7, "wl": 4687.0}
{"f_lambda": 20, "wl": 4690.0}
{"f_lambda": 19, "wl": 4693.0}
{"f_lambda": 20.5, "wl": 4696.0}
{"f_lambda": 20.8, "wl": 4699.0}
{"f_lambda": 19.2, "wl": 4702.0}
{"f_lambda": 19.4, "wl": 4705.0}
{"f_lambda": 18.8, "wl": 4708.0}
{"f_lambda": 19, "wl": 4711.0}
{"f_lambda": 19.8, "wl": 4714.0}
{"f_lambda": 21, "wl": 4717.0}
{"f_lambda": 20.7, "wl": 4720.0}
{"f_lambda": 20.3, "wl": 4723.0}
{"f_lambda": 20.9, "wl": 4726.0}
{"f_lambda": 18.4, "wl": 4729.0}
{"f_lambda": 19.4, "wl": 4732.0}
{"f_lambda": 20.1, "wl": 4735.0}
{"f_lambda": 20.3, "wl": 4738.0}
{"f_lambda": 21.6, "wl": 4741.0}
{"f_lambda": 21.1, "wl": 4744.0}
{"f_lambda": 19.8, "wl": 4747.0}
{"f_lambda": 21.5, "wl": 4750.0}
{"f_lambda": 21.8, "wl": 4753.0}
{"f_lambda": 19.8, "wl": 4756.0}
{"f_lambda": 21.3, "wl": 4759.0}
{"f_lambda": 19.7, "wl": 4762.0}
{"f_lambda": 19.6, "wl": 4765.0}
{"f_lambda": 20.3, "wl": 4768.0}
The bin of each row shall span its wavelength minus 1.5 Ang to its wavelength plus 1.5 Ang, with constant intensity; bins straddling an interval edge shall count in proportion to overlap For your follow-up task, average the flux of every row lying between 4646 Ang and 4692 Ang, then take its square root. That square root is 4.49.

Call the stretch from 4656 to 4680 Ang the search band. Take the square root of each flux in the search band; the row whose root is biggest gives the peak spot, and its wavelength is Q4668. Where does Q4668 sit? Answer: 4678.0 Ang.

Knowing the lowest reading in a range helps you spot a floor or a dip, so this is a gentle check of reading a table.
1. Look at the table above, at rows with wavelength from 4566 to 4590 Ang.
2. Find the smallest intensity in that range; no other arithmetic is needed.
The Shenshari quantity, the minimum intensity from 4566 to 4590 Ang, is 19.1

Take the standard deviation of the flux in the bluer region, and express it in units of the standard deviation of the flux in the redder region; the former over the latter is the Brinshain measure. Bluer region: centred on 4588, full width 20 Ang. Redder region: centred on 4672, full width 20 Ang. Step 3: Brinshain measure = 0.59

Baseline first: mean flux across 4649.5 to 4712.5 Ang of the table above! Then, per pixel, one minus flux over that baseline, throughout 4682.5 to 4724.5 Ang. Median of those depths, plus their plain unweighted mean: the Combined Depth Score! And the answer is -0.011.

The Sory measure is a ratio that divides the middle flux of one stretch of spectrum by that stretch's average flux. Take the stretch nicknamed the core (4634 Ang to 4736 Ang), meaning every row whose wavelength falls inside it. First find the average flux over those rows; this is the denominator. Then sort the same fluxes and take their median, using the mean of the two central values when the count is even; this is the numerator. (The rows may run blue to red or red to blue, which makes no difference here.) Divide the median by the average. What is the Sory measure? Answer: 1.01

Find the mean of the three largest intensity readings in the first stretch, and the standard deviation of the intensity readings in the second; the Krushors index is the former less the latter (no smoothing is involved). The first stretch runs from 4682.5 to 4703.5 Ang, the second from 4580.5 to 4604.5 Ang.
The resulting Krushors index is 20.5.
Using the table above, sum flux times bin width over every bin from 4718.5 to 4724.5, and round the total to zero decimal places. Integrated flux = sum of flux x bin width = 123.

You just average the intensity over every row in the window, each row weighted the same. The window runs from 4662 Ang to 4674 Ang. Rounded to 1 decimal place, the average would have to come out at 19.3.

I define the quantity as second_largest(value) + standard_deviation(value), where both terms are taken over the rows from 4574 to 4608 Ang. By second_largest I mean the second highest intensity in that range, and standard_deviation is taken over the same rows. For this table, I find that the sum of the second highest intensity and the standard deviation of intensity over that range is 21.8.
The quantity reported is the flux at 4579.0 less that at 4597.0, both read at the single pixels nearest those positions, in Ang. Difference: -1.1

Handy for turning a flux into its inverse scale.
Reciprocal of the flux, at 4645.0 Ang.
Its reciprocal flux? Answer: 0.054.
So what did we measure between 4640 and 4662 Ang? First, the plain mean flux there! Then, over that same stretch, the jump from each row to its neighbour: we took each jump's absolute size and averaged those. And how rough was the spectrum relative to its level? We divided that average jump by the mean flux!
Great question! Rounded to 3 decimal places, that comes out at 0.040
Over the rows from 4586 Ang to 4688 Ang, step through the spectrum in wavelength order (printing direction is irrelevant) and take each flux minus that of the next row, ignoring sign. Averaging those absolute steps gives 0.88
